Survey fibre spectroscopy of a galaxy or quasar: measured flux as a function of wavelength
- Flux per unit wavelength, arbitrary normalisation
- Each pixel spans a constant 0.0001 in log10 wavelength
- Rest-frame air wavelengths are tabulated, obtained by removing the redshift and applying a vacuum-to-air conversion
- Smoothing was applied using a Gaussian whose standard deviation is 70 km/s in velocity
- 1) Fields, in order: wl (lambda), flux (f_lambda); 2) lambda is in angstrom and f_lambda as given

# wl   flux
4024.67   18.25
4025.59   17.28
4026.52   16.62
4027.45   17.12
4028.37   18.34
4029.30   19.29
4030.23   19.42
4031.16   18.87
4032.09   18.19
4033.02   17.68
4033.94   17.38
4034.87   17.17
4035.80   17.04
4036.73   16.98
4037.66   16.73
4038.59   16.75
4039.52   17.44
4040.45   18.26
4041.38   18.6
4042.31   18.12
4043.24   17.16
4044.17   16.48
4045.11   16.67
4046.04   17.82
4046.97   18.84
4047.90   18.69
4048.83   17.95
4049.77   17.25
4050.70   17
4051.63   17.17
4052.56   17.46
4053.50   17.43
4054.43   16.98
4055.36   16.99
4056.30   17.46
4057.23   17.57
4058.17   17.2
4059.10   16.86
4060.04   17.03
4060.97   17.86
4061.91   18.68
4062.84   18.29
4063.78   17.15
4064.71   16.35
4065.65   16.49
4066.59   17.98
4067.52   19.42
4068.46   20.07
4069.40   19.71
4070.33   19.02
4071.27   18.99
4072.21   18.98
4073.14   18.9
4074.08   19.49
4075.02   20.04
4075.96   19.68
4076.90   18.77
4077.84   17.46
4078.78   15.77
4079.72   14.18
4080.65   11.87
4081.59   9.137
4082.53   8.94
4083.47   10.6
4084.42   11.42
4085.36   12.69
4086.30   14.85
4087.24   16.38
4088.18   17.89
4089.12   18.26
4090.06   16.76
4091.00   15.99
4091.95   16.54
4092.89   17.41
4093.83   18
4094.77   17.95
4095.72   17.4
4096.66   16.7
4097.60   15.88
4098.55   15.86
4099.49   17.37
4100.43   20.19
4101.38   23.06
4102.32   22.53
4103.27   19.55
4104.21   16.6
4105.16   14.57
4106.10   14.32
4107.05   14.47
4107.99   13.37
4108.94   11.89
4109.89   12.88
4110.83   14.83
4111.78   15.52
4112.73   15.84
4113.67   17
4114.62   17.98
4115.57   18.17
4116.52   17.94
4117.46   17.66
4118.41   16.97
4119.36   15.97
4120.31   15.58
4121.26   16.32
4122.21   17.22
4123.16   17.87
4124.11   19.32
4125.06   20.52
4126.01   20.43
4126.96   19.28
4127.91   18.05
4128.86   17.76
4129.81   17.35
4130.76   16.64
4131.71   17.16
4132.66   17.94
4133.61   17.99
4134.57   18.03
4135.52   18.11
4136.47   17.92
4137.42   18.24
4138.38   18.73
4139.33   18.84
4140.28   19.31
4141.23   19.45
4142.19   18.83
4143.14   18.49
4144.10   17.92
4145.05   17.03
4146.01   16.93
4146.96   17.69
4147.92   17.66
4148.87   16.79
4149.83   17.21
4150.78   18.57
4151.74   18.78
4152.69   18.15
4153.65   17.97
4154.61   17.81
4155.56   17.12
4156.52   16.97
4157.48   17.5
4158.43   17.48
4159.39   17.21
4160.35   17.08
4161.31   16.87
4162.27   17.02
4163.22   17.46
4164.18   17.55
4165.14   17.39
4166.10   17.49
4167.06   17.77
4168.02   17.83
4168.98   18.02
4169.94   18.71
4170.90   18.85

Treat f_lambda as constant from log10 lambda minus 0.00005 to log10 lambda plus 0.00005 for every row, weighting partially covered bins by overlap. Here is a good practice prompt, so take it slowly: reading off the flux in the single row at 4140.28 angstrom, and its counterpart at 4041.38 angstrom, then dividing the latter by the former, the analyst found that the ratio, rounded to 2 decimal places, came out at 0.96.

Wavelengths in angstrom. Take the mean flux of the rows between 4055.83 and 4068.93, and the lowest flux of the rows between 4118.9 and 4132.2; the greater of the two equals 17.7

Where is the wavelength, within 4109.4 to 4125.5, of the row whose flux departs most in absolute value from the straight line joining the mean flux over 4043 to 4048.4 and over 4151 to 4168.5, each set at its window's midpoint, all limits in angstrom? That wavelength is 4109.89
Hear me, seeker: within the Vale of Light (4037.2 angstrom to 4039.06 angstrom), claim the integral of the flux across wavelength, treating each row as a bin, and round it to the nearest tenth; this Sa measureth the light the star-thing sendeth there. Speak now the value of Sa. 31.1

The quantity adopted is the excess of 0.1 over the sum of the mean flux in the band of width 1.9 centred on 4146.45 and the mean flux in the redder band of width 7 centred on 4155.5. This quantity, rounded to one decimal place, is -34.8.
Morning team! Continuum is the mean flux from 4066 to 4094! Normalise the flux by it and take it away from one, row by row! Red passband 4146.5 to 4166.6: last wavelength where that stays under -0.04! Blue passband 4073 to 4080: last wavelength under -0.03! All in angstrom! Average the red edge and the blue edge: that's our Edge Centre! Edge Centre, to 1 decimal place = 4122.0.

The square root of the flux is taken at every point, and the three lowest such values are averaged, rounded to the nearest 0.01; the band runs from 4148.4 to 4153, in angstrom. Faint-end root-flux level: 4.17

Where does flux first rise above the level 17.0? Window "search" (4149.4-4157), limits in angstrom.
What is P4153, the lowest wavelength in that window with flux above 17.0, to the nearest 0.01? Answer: 4149.83 angstrom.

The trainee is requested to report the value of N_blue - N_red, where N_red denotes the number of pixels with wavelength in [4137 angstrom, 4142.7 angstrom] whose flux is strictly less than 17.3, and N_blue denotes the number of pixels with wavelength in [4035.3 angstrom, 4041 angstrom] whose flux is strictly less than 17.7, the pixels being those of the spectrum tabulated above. 5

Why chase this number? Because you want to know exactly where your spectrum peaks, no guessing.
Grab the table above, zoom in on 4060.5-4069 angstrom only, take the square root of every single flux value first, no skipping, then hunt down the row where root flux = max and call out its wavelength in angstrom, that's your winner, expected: 4068.46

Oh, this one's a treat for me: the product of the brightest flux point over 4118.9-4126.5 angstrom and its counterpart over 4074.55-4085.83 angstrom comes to 411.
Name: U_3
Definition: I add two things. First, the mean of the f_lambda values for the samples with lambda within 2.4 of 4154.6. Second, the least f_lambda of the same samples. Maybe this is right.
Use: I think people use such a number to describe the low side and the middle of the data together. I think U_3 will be 34.6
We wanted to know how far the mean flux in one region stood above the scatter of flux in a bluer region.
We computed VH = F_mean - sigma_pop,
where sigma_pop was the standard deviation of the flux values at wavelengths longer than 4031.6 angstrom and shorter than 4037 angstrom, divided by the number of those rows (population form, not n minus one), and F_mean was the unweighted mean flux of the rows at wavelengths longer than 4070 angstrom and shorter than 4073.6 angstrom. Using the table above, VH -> 18.6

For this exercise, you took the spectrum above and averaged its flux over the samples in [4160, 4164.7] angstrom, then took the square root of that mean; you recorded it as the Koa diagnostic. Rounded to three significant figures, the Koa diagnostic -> 4.15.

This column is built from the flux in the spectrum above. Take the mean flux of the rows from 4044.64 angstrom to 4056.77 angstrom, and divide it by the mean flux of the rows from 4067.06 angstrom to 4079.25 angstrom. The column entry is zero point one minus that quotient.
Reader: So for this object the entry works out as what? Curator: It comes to -0.825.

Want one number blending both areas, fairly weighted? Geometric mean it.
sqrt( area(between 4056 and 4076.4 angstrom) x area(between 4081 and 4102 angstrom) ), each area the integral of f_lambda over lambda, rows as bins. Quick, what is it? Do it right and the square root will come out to 353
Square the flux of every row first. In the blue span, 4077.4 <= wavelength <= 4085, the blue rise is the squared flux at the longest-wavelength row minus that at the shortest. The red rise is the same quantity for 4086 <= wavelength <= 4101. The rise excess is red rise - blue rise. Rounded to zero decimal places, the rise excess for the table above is 362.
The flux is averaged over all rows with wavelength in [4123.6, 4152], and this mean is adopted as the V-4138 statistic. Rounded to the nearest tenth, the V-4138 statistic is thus 18.2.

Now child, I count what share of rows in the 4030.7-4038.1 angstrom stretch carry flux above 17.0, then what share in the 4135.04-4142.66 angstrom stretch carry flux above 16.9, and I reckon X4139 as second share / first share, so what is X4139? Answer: 1.33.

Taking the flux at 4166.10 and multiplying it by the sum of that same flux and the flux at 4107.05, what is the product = 559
